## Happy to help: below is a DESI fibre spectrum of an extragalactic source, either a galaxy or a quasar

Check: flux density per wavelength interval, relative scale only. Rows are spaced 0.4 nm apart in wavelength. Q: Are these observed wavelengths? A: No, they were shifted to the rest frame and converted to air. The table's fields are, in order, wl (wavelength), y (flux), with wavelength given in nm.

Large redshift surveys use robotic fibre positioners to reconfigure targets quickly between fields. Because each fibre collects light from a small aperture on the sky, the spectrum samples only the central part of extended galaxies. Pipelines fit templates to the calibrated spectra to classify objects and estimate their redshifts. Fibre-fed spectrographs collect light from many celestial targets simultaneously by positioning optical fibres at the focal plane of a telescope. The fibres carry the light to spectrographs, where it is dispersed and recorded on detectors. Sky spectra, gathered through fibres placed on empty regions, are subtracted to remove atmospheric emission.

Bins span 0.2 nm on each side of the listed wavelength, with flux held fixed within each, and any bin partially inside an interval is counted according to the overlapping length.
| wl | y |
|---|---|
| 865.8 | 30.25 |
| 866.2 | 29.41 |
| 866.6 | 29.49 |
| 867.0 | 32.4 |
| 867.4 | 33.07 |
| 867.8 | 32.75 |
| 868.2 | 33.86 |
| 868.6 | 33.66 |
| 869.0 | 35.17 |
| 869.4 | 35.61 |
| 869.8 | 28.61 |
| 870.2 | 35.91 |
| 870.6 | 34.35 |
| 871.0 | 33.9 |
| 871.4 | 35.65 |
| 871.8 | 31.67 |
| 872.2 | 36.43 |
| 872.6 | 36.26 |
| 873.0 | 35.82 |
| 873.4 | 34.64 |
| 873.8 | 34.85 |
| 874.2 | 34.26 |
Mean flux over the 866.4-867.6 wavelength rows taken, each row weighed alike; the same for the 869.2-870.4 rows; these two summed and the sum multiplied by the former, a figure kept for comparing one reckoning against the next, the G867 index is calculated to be 2058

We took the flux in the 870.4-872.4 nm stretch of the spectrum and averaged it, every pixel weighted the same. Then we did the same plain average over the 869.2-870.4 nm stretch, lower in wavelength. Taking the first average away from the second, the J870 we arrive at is -1.02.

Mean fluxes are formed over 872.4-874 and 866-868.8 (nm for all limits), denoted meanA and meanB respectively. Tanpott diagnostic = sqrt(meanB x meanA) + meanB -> 65.8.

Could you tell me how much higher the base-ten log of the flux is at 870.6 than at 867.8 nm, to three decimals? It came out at 0.021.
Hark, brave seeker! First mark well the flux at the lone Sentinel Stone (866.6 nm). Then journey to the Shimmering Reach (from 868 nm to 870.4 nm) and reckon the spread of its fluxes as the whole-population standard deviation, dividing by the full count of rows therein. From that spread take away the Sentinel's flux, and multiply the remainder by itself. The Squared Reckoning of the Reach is 730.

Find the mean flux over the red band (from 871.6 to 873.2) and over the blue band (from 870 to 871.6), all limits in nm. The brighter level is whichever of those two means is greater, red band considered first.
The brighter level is 35.0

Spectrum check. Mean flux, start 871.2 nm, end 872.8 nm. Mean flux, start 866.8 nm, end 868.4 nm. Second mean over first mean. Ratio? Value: 0.94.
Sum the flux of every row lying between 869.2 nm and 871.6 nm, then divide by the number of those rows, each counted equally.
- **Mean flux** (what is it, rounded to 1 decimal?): 34.0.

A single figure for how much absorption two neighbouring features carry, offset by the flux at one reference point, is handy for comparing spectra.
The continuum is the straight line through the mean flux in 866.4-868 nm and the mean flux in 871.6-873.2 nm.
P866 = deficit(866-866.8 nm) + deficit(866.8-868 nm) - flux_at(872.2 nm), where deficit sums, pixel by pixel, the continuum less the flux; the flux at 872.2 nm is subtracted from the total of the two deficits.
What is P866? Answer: -34.5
